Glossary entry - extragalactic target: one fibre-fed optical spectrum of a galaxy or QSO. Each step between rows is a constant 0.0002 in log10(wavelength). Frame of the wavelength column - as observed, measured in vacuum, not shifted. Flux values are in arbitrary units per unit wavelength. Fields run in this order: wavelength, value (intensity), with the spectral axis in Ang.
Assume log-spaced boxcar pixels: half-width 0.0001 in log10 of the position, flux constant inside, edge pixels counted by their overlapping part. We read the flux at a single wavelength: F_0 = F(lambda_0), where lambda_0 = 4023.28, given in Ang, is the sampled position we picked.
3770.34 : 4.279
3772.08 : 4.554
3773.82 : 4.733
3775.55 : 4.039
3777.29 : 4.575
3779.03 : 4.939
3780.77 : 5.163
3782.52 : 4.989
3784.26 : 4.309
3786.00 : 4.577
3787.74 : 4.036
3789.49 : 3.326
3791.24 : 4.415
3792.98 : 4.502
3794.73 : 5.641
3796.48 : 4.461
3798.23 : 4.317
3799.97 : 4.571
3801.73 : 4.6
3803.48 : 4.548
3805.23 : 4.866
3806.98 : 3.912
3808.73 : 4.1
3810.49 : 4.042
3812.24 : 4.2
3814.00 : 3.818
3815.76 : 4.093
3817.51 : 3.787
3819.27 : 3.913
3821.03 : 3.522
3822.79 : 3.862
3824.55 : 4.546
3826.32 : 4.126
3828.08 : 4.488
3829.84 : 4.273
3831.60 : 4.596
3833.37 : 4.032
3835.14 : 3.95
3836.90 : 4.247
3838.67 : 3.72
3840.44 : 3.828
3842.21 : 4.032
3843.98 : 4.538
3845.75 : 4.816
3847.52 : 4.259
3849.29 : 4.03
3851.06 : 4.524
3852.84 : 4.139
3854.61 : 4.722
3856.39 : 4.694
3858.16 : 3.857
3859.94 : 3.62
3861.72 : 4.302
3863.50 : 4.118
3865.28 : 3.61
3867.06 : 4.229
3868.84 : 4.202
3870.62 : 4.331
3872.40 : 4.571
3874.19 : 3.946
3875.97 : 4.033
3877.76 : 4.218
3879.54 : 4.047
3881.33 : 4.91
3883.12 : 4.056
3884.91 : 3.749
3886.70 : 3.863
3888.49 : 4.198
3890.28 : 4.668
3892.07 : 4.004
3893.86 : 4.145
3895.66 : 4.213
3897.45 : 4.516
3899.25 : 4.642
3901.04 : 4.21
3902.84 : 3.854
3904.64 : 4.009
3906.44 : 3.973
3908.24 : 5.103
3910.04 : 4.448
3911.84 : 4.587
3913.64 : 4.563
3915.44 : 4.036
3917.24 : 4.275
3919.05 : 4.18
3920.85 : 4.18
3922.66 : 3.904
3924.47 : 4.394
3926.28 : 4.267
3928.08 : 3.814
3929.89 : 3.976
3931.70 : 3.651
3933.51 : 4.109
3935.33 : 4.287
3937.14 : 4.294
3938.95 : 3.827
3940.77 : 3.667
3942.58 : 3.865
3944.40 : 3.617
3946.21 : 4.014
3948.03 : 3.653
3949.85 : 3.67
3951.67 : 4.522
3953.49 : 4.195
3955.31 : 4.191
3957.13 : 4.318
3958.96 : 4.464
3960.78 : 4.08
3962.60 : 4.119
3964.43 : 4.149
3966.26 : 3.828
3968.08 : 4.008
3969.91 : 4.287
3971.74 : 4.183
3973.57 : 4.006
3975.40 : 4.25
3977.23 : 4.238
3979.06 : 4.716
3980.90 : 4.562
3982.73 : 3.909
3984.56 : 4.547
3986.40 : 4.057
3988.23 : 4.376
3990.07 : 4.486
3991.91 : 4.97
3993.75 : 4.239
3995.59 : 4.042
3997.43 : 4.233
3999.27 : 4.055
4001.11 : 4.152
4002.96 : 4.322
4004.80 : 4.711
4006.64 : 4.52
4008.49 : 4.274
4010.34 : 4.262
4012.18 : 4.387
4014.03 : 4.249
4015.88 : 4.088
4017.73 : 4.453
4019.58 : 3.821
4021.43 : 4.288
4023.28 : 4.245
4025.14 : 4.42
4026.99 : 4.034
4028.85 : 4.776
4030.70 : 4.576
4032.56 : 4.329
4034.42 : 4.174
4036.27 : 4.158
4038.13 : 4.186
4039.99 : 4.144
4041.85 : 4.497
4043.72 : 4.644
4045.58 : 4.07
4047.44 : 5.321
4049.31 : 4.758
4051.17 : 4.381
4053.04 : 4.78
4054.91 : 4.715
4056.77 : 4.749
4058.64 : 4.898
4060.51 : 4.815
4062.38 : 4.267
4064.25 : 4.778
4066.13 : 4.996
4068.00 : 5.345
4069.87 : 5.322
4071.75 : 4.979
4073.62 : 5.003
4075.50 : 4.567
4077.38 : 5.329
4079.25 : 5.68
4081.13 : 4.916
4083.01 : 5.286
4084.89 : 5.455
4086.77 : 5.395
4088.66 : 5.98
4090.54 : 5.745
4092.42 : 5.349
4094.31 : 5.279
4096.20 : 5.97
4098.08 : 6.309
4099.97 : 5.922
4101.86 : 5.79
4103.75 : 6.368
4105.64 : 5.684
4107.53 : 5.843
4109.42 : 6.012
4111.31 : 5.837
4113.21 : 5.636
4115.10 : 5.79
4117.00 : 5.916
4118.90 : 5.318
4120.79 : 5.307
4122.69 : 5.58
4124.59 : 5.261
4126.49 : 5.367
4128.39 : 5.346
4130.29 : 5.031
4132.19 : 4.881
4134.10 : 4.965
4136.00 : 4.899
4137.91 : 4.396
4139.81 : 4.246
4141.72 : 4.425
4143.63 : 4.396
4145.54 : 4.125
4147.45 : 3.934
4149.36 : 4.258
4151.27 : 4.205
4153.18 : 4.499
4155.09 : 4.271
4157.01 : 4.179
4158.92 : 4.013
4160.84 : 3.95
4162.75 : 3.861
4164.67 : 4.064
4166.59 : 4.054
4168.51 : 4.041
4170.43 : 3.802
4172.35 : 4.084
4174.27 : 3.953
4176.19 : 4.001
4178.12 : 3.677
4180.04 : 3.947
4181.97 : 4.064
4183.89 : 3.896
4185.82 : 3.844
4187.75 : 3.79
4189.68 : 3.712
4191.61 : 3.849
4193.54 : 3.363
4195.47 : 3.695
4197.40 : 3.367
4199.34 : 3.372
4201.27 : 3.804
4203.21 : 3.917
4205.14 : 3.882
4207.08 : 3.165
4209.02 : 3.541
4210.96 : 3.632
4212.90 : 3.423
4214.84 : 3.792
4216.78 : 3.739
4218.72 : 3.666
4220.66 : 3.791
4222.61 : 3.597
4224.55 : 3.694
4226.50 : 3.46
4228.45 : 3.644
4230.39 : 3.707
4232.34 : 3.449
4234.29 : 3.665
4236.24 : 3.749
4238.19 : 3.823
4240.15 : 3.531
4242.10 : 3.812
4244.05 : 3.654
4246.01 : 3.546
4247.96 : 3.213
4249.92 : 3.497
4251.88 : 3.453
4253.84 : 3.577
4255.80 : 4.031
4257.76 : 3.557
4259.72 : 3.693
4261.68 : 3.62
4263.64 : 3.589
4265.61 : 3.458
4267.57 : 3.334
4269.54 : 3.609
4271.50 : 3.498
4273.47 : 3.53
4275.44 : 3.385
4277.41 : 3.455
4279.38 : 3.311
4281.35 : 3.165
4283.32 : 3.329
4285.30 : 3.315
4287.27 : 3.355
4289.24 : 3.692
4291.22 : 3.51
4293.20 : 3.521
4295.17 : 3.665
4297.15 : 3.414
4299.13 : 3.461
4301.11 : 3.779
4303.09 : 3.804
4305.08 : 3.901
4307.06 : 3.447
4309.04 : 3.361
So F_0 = 4.245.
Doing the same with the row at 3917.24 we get 4.275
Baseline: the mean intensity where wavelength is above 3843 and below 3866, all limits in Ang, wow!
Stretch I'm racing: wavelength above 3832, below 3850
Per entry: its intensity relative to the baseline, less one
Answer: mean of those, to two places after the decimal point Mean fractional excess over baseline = -0.02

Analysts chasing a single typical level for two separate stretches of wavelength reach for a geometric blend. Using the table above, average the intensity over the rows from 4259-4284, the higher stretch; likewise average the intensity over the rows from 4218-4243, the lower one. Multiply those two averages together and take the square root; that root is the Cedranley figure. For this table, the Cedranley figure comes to 3.56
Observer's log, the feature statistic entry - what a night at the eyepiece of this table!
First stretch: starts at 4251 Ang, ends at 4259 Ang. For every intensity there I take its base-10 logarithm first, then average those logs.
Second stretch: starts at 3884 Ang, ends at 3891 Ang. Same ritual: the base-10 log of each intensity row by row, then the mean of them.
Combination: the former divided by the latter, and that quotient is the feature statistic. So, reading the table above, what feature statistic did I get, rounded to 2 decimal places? 0.92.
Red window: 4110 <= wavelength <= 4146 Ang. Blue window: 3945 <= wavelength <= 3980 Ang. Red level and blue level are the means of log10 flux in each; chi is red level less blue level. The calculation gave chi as 0.09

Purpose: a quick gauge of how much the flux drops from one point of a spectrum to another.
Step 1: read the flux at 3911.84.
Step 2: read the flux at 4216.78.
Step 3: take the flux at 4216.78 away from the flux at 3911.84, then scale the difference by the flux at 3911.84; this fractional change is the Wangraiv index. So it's 0.18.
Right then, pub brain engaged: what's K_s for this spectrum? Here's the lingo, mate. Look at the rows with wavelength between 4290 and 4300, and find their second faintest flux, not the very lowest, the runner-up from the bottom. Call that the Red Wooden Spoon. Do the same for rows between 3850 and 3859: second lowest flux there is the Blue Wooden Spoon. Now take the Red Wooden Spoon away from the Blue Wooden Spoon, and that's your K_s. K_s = 0.68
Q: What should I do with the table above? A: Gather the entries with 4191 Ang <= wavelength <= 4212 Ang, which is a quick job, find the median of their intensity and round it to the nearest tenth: 3.6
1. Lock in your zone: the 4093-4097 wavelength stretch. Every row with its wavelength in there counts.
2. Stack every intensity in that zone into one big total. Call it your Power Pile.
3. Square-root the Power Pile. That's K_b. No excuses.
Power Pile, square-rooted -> 3.35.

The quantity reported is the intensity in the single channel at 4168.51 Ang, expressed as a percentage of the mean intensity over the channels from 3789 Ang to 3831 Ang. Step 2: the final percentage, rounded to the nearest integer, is 95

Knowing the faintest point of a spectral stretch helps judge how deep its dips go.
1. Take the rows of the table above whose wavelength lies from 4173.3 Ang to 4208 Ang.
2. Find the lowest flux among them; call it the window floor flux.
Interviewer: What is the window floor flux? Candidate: 3.165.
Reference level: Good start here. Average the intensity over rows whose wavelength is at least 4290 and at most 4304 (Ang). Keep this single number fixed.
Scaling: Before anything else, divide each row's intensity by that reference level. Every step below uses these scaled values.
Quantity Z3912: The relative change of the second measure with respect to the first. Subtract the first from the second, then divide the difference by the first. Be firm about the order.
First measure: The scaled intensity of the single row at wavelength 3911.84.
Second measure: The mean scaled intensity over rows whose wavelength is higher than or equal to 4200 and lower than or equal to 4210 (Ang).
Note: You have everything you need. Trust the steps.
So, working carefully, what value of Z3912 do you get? -0.2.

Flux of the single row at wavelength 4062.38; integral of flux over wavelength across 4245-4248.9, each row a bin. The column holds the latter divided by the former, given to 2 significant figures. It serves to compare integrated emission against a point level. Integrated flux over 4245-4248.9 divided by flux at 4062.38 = 3.1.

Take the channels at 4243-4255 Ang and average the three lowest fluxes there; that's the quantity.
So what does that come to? 3.39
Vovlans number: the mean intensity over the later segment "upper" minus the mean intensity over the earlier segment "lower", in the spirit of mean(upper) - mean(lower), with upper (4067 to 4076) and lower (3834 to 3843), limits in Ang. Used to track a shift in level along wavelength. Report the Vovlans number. 1.1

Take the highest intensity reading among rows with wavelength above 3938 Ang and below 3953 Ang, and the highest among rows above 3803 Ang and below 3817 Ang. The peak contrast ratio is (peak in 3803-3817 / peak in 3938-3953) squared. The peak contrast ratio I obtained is 1.2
